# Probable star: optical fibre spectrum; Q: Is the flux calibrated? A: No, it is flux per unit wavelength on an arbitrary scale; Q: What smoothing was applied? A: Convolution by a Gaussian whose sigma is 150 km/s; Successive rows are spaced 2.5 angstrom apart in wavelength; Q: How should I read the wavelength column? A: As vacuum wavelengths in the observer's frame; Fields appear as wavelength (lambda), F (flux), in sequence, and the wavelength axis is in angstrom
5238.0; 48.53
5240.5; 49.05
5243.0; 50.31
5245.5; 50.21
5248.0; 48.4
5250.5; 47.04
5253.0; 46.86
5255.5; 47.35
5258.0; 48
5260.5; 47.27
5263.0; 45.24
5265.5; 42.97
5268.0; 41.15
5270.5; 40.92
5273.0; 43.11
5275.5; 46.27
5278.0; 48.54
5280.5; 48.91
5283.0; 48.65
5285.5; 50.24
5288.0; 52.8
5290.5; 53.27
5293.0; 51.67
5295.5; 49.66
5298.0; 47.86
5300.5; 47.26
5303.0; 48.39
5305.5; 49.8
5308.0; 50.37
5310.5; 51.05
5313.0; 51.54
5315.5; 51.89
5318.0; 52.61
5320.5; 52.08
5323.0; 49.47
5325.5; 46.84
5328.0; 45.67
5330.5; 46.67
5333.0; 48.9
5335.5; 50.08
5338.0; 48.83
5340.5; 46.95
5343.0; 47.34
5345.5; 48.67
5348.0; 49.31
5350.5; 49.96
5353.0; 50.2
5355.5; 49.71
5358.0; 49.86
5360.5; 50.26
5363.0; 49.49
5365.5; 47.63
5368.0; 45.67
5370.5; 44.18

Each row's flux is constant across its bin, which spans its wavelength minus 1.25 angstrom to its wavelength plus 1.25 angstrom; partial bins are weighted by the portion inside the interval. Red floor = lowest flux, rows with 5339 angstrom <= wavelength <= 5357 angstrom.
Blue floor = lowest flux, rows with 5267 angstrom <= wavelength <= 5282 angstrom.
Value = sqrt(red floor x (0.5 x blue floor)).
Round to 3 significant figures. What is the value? 31.0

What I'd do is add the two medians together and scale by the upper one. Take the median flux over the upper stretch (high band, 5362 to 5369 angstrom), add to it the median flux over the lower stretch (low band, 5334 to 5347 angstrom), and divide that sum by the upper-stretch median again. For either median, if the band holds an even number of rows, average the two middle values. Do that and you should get 2.02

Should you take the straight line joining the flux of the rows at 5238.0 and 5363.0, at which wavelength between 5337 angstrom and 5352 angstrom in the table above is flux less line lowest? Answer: 5340.5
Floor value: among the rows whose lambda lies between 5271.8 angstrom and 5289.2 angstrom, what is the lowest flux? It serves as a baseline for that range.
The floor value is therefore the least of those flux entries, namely 43.11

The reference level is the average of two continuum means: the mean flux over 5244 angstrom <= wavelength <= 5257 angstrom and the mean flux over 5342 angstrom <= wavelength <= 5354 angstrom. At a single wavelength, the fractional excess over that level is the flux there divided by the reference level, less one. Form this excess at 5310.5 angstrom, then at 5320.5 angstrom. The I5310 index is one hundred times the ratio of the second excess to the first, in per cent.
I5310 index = 141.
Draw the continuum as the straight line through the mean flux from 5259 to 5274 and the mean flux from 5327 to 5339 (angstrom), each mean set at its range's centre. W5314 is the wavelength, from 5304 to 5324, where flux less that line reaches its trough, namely 5323.0 angstrom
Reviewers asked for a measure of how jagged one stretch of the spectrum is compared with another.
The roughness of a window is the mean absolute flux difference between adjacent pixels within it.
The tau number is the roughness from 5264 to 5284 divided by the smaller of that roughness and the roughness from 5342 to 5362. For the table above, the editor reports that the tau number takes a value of 2.64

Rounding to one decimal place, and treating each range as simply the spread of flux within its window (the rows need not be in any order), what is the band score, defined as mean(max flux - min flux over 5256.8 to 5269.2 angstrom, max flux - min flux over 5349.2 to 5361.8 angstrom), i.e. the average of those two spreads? 3.7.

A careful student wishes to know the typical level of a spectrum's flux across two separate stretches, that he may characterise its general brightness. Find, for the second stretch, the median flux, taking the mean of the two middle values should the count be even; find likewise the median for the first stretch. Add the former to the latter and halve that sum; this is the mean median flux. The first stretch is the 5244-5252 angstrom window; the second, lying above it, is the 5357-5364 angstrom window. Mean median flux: 49.1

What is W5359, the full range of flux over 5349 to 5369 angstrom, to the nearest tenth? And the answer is 4.6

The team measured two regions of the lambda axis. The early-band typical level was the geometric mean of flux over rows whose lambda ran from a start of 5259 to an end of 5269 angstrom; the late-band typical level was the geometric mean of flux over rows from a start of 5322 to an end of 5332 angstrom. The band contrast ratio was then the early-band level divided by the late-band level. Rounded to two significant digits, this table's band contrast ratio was 0.94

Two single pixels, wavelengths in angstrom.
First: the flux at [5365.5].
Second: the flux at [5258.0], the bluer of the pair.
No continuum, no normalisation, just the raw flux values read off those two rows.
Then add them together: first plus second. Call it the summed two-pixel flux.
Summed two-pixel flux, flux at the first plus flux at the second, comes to 96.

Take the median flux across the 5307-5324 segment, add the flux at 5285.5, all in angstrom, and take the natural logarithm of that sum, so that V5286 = 4.62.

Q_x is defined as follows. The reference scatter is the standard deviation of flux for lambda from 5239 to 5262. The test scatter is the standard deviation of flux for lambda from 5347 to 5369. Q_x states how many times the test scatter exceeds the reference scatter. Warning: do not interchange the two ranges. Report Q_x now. 1.1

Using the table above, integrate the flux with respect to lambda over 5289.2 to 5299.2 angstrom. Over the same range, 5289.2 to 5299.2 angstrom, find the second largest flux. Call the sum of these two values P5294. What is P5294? 558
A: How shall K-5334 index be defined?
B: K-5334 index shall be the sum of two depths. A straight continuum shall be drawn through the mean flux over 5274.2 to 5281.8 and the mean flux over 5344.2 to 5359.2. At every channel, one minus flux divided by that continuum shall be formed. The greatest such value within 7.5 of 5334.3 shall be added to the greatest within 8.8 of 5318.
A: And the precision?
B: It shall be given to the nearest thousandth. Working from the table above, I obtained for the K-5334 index 0.113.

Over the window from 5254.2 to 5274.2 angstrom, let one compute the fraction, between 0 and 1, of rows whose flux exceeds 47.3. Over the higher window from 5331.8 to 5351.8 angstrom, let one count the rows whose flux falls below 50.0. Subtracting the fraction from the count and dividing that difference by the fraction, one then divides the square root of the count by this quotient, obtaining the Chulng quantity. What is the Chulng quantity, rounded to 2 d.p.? 0.10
